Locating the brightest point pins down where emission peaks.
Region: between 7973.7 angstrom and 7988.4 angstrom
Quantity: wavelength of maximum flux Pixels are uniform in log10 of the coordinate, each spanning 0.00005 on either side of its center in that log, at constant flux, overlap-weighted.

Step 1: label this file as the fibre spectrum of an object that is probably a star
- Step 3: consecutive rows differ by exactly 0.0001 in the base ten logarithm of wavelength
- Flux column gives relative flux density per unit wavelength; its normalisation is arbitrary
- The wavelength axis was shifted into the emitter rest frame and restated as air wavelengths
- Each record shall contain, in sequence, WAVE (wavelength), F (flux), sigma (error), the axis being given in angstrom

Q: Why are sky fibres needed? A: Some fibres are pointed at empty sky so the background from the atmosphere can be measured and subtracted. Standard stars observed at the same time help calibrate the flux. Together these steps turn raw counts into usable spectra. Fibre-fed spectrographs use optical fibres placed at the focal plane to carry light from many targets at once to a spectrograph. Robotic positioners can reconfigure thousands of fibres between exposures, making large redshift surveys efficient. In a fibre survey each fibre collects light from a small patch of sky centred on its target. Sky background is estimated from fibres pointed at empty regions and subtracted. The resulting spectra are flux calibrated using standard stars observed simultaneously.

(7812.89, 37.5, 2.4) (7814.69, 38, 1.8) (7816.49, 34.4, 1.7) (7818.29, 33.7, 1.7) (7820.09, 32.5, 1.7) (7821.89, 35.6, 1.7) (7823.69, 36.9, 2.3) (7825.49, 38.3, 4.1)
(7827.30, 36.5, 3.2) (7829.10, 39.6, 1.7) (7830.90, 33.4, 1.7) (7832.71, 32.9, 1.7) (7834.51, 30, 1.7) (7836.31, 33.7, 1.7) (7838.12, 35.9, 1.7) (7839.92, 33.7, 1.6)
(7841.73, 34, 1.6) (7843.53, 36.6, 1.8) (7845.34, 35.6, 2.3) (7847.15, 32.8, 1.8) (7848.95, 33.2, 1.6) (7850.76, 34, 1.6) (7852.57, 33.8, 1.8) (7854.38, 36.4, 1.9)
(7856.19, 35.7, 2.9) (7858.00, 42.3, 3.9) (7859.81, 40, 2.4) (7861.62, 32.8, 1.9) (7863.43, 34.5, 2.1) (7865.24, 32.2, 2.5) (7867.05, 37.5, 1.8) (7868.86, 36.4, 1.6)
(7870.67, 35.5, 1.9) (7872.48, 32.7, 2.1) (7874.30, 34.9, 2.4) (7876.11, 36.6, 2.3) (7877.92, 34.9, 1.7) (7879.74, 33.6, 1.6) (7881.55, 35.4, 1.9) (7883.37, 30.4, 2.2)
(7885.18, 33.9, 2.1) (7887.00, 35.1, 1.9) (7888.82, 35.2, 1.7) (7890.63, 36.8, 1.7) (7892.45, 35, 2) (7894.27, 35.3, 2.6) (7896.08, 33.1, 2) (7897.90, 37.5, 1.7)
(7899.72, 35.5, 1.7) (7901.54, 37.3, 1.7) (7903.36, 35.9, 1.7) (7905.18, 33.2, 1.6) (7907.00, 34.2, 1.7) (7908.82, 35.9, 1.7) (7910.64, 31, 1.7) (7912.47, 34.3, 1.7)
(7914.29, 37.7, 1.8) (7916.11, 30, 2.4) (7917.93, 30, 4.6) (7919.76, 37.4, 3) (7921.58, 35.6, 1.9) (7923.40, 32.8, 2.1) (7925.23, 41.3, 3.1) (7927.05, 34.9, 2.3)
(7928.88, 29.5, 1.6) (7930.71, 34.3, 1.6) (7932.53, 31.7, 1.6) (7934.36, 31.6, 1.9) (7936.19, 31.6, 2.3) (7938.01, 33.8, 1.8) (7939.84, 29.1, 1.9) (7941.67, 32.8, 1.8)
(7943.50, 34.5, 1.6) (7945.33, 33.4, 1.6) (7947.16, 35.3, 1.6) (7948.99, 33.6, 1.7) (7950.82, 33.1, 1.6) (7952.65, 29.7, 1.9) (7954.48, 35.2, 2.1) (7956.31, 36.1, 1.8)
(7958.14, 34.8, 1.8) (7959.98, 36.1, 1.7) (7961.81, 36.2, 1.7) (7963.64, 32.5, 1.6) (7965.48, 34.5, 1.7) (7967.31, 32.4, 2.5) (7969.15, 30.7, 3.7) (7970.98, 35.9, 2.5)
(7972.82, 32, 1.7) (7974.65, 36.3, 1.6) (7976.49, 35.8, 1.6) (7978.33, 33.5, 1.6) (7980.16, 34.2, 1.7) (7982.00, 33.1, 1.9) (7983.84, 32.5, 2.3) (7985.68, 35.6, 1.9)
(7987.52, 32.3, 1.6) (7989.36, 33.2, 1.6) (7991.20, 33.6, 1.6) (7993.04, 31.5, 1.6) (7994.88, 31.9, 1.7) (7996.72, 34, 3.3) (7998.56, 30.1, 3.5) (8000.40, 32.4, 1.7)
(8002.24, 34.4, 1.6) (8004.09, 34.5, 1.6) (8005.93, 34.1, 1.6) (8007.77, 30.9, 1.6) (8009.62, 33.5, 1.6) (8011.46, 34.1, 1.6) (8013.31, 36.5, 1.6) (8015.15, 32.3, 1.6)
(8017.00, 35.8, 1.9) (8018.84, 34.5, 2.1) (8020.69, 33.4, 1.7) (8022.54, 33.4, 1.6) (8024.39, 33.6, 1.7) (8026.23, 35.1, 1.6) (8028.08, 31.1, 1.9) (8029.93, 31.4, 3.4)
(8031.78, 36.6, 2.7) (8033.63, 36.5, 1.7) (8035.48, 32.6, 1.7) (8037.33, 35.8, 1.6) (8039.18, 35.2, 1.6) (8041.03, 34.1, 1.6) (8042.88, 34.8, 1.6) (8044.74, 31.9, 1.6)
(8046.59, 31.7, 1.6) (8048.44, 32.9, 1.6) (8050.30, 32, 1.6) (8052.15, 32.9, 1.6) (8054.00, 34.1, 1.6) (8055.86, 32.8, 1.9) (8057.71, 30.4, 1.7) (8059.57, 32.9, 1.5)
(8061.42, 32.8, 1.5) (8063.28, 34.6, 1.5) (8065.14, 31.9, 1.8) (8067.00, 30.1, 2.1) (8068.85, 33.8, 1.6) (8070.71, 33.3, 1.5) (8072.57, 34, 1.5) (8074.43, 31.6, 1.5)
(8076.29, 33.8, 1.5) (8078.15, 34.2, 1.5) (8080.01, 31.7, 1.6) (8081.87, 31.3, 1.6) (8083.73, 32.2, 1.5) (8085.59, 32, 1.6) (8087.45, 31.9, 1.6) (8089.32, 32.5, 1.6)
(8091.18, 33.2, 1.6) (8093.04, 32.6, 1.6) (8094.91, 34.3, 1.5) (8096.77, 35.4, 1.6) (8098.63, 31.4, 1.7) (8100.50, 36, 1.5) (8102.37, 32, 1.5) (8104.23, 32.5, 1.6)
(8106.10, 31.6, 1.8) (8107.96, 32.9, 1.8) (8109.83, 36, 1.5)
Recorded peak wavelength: 7974.65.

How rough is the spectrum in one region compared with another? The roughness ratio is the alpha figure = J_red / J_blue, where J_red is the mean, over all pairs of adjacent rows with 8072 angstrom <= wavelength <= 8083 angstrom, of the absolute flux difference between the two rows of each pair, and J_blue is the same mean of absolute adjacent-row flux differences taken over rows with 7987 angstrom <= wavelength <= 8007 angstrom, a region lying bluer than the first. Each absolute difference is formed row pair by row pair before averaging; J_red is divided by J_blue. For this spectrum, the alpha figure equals 1.1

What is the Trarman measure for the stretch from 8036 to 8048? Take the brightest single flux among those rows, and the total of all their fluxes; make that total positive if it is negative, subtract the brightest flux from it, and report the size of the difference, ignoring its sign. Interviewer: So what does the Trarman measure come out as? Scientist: 168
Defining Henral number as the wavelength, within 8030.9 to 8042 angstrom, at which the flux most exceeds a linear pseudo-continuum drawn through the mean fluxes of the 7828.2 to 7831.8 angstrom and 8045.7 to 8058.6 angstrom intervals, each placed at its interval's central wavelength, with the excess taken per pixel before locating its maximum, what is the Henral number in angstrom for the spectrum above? 8031.78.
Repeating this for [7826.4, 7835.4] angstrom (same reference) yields 7829.10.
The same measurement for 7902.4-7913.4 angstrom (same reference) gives 7908.82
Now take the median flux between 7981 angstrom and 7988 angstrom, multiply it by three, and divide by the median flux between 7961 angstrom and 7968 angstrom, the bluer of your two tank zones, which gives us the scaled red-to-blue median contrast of 2.94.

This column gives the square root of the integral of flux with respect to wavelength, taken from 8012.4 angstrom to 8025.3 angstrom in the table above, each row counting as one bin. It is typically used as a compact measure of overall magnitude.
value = 21.0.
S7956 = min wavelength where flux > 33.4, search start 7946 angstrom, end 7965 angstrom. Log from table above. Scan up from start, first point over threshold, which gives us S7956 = 7947.16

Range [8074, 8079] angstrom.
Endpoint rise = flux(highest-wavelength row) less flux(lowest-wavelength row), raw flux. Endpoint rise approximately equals 3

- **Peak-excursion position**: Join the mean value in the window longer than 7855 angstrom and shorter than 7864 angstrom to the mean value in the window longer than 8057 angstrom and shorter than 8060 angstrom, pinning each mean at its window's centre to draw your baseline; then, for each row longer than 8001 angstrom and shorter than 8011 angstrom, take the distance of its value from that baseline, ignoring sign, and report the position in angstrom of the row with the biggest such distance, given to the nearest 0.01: 8007.77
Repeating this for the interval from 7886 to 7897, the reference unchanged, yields 7896.08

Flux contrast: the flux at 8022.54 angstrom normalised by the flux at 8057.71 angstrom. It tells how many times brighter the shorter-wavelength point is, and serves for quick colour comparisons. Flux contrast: 1.10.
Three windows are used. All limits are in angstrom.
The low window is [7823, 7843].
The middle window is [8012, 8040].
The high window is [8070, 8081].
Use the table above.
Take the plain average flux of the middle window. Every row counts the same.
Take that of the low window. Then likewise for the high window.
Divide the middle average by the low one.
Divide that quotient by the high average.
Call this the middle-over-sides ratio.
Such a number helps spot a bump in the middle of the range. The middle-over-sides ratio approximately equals 0.0296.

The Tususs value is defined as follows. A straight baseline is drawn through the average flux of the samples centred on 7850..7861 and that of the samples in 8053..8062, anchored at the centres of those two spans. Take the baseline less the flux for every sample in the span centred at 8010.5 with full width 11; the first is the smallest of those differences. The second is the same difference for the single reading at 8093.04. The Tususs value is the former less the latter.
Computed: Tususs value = -2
